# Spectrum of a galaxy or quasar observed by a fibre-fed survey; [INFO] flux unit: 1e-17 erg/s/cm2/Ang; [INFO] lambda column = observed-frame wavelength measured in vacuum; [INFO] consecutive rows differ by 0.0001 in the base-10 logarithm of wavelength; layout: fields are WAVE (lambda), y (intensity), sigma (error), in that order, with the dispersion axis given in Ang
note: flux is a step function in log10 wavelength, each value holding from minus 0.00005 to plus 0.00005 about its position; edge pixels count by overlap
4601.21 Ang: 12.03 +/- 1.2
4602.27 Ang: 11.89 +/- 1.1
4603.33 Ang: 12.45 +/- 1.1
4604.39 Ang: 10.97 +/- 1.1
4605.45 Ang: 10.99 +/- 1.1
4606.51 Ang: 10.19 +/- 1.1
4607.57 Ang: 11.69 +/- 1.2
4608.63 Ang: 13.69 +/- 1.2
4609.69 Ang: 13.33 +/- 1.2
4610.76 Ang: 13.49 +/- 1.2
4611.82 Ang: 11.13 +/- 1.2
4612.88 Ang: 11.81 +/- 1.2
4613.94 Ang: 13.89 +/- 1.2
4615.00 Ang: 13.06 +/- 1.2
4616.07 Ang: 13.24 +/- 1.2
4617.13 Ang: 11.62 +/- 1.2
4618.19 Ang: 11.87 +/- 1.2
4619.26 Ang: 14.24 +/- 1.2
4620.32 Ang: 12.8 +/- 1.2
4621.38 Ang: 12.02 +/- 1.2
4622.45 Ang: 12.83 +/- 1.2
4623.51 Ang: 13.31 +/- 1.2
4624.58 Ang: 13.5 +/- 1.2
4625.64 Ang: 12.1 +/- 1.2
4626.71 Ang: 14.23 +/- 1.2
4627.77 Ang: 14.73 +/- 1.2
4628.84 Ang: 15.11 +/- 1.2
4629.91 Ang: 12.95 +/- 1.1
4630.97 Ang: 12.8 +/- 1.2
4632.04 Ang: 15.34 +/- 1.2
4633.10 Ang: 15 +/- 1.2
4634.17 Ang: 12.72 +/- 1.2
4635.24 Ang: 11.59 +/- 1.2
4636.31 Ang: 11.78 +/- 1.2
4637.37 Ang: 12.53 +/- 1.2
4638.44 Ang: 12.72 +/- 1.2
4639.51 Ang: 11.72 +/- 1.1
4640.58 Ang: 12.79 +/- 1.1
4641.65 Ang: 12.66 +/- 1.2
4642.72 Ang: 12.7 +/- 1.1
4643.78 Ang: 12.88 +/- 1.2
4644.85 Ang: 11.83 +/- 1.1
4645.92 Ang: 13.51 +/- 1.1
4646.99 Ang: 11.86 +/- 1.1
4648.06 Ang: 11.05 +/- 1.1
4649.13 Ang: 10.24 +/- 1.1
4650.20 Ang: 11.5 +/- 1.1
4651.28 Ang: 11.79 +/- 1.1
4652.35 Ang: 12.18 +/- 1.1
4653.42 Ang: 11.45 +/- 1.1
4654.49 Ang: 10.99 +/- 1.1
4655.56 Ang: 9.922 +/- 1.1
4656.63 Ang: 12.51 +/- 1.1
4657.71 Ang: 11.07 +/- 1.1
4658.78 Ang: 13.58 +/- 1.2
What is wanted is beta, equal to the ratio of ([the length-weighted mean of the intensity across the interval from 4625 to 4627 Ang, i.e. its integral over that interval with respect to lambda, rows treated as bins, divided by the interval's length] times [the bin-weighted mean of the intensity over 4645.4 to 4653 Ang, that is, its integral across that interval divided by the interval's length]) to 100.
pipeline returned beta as 1.53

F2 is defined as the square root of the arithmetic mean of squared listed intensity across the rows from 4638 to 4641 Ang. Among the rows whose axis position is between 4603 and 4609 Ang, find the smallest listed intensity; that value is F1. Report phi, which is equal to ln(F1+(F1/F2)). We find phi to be 2.40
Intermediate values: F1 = 10.19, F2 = 12.4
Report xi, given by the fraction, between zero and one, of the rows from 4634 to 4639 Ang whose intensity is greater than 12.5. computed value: 0.60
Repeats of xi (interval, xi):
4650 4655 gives 0.00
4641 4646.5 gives 0.80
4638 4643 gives 0.80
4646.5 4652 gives 0.00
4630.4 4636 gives 0.80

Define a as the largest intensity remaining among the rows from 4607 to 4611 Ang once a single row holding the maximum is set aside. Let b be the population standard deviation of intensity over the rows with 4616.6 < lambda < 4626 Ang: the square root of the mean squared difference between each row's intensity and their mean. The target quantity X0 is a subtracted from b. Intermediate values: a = 13.49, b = 0.82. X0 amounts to -12.7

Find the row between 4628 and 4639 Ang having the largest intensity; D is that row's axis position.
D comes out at 4632.04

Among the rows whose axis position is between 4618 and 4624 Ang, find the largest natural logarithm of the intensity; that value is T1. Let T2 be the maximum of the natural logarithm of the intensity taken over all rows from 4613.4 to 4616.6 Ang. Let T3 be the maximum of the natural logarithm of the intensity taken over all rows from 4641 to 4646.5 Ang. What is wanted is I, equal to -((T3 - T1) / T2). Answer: 0.02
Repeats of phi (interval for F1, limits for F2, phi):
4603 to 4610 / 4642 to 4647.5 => 2.40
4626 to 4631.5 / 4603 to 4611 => 2.63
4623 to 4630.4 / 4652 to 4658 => 2.58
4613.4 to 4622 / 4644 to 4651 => 2.53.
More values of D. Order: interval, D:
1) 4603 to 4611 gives 4608.63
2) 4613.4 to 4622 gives 4619.26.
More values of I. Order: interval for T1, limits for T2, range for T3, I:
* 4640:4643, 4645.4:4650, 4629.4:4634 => -0.07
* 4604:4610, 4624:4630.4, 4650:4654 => 0.04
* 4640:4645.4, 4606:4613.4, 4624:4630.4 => -0.06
